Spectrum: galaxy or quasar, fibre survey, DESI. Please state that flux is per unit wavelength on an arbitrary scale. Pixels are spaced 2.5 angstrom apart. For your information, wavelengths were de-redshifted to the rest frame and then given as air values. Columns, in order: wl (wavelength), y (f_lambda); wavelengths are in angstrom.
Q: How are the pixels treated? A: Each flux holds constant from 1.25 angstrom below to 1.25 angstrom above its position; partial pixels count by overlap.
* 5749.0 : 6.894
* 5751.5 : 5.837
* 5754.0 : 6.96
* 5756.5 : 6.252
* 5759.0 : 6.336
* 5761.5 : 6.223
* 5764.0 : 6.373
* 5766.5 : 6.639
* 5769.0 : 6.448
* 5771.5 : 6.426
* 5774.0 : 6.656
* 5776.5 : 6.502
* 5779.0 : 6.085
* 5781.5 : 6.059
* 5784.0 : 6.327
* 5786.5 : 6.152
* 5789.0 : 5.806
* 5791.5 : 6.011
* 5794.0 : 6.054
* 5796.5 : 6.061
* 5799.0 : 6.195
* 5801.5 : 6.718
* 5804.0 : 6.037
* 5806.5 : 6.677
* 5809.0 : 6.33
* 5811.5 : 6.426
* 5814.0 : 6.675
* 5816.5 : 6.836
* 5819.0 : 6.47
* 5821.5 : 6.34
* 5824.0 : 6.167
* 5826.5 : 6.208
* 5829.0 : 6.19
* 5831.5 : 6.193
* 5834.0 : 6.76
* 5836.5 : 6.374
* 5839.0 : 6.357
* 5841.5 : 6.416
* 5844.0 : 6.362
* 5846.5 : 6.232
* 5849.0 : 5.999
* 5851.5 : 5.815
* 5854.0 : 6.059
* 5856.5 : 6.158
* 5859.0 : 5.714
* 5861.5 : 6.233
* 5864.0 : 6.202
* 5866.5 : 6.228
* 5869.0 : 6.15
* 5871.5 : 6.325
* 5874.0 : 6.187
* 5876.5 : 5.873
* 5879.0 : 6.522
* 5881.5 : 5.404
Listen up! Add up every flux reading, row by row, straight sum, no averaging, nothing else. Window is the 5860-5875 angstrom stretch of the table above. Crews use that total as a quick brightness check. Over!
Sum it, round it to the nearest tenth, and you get 37.3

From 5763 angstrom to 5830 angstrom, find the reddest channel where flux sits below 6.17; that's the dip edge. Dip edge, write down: 5824.0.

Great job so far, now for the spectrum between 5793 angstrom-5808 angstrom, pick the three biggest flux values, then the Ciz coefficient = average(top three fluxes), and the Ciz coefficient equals 6.53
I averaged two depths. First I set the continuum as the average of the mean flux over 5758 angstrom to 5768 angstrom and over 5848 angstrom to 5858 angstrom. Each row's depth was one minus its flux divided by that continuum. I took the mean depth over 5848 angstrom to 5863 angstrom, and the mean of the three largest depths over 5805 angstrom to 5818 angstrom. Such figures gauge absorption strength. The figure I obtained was -0.006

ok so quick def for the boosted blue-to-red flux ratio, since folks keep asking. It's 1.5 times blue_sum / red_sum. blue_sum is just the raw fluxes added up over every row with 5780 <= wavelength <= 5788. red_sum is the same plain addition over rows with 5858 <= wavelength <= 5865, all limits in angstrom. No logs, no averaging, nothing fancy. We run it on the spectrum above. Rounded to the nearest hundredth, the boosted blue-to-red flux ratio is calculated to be 1.53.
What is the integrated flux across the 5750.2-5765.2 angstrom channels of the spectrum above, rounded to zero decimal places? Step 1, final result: 95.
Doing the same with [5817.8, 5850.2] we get 205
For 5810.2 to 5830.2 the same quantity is 128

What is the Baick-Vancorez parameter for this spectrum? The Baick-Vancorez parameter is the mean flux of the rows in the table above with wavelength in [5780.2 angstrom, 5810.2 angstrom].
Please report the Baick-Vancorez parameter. 6.20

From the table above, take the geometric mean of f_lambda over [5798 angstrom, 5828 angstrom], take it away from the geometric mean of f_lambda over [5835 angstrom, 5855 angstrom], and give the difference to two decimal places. -0.22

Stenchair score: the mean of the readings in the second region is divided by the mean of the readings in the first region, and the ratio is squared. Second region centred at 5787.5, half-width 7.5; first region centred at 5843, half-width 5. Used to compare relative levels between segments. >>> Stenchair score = 0.92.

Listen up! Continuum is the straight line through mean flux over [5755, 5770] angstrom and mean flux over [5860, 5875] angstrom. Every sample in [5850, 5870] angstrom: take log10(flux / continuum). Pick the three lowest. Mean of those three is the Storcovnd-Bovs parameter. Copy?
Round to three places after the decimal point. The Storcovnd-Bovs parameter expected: -0.027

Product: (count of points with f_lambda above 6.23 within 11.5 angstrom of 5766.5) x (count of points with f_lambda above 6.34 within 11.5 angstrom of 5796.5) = 16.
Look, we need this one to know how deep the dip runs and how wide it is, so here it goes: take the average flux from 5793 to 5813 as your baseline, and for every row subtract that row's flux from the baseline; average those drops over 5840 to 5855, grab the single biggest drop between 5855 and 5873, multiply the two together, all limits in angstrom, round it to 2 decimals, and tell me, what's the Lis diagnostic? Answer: 0.10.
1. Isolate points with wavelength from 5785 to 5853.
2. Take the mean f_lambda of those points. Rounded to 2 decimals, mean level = 6.29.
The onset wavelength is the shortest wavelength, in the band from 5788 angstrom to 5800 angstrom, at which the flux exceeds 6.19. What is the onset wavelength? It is 5799.0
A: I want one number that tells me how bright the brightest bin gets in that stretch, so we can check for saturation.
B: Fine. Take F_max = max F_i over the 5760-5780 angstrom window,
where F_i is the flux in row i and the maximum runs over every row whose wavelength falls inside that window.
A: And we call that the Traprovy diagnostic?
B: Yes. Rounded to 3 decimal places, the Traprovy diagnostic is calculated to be 6.656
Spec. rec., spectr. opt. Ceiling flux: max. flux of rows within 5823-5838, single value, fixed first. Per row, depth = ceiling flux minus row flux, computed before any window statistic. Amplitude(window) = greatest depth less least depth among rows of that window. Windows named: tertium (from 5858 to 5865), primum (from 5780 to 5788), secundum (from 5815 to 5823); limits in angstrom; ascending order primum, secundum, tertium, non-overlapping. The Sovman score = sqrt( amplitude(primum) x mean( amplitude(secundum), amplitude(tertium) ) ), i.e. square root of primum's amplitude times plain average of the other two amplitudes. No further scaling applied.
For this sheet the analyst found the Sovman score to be 0.37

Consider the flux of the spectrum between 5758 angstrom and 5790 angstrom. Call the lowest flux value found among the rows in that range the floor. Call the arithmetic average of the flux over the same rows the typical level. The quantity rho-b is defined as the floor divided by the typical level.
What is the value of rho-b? 0.920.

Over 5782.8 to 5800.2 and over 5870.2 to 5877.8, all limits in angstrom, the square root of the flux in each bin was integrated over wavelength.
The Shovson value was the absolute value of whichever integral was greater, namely 43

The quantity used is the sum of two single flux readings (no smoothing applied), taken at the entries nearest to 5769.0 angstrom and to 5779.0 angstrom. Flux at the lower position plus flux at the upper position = 12.5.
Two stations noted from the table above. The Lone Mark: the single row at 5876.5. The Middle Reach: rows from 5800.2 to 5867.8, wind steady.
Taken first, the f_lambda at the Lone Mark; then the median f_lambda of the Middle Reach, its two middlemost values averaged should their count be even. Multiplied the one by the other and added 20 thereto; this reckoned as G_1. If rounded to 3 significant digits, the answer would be 56.6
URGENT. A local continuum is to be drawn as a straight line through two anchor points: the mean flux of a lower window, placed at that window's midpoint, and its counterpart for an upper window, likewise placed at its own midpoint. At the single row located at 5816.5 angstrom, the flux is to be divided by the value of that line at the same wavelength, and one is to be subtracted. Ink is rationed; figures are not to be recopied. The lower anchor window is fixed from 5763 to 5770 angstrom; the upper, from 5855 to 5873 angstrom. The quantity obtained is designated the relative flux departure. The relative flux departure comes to 0.083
